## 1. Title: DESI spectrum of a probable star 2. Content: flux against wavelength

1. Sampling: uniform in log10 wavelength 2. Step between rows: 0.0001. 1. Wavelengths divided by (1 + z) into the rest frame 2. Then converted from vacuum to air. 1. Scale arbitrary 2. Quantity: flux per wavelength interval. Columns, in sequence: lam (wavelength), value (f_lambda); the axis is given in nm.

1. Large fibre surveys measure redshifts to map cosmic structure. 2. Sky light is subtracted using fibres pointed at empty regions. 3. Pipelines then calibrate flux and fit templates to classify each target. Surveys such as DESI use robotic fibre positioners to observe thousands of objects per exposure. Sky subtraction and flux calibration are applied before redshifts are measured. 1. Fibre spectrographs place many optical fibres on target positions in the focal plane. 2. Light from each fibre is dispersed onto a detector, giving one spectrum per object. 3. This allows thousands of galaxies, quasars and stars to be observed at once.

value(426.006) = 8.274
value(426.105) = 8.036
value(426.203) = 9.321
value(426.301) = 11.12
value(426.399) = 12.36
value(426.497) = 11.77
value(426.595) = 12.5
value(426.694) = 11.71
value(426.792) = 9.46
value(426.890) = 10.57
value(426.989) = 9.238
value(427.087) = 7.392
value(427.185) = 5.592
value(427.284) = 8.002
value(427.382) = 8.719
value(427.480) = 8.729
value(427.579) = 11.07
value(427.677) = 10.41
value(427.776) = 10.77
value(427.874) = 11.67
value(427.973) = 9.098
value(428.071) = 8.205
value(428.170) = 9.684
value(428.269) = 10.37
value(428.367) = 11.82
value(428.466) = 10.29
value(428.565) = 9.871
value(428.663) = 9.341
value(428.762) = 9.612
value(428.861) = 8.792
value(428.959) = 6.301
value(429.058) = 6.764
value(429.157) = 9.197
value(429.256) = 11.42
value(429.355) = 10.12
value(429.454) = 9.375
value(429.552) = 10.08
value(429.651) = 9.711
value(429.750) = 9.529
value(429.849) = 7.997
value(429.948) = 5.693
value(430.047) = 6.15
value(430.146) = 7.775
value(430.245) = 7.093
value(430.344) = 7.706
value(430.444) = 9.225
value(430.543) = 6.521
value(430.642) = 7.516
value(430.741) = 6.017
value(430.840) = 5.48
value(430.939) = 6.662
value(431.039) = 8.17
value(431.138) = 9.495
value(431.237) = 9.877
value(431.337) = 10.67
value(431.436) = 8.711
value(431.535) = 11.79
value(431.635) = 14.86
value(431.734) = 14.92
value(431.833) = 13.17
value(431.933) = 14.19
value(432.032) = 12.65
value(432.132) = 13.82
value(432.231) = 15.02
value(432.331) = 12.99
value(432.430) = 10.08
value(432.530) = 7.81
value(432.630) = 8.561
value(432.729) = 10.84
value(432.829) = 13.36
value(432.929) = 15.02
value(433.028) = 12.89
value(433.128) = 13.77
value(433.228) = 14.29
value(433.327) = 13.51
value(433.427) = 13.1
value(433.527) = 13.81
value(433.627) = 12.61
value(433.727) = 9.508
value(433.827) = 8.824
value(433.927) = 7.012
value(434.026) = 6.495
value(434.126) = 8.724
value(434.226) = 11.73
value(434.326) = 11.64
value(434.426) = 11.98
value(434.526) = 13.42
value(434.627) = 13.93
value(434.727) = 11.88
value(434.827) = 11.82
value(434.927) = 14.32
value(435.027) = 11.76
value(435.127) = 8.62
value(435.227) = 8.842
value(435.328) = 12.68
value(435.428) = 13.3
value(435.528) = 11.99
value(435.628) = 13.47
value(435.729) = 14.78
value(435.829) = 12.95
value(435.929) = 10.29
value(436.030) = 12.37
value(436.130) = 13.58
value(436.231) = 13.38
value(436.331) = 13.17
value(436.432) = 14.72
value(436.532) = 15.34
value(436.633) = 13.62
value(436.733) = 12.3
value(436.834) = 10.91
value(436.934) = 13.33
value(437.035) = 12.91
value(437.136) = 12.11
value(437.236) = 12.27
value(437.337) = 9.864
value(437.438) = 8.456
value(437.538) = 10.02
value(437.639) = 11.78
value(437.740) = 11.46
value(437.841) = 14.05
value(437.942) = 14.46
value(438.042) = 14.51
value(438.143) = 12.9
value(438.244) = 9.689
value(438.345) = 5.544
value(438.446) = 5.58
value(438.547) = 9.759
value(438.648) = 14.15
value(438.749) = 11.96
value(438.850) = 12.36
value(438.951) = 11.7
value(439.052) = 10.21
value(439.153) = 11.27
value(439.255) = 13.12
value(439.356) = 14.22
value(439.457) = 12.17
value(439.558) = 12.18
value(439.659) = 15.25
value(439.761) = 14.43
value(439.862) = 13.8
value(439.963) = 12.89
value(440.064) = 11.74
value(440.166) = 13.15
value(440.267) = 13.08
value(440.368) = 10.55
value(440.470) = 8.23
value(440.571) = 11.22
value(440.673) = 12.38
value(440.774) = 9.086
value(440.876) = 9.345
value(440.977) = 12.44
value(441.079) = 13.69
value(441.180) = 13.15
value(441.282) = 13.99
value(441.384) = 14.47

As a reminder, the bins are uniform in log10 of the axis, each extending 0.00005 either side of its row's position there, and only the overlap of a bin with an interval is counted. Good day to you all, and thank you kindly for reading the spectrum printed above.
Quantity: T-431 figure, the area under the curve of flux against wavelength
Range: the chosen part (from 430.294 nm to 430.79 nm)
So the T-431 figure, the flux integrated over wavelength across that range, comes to 3.7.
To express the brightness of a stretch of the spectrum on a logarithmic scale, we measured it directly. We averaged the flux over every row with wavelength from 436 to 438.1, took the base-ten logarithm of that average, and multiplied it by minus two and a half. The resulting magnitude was -2.75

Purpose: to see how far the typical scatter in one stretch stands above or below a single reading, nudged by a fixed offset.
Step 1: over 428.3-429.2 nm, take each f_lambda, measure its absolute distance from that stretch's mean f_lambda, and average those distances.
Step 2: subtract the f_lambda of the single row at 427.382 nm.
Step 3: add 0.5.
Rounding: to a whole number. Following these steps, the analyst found -7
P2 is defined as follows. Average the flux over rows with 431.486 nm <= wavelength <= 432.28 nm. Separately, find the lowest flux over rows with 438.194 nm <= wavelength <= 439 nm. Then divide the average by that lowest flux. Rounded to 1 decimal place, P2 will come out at 2.5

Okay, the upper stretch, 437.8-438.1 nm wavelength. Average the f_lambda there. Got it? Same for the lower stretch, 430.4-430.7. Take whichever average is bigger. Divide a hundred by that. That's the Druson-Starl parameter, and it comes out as 7.0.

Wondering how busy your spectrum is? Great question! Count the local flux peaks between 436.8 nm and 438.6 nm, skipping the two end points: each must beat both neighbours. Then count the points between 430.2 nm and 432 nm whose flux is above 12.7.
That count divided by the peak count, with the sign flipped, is -1.0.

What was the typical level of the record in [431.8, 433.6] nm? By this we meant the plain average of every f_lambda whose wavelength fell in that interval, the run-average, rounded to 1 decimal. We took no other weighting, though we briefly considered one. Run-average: 12.7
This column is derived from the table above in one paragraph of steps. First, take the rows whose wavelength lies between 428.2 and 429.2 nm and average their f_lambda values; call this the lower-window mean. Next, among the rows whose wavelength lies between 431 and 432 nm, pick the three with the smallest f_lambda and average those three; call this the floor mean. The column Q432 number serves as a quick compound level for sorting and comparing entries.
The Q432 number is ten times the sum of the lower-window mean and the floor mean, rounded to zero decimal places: 180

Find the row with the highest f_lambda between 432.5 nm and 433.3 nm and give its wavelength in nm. 432.929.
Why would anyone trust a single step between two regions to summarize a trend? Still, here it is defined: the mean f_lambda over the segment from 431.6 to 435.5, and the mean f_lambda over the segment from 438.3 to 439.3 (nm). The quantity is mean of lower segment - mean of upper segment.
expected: 1.4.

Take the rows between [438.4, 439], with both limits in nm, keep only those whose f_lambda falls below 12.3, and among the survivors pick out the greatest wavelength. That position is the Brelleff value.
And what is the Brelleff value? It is 438.951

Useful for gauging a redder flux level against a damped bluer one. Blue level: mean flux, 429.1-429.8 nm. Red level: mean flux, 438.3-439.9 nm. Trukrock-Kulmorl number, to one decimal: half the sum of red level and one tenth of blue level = 6.4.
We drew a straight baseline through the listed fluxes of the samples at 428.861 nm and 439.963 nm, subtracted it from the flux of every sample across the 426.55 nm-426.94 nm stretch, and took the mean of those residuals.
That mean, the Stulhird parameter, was 3.0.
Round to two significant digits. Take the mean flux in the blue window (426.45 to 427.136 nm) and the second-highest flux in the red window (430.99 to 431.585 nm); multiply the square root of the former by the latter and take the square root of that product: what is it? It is 5.9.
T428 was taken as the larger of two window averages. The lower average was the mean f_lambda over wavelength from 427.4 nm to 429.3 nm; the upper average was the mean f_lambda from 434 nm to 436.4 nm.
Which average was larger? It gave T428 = 12.0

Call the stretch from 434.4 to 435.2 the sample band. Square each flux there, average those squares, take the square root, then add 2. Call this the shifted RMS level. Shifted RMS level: 14.3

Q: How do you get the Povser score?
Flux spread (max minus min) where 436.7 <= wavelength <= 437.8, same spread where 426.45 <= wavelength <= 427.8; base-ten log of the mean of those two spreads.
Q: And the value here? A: 0.770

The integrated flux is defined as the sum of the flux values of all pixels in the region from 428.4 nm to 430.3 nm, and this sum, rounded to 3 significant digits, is 165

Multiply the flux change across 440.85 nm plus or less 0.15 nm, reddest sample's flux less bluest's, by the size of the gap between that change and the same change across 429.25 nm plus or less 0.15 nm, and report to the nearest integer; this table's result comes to 8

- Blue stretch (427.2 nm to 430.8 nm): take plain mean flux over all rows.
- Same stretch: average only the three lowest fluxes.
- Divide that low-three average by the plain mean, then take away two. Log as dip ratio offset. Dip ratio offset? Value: -1.33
